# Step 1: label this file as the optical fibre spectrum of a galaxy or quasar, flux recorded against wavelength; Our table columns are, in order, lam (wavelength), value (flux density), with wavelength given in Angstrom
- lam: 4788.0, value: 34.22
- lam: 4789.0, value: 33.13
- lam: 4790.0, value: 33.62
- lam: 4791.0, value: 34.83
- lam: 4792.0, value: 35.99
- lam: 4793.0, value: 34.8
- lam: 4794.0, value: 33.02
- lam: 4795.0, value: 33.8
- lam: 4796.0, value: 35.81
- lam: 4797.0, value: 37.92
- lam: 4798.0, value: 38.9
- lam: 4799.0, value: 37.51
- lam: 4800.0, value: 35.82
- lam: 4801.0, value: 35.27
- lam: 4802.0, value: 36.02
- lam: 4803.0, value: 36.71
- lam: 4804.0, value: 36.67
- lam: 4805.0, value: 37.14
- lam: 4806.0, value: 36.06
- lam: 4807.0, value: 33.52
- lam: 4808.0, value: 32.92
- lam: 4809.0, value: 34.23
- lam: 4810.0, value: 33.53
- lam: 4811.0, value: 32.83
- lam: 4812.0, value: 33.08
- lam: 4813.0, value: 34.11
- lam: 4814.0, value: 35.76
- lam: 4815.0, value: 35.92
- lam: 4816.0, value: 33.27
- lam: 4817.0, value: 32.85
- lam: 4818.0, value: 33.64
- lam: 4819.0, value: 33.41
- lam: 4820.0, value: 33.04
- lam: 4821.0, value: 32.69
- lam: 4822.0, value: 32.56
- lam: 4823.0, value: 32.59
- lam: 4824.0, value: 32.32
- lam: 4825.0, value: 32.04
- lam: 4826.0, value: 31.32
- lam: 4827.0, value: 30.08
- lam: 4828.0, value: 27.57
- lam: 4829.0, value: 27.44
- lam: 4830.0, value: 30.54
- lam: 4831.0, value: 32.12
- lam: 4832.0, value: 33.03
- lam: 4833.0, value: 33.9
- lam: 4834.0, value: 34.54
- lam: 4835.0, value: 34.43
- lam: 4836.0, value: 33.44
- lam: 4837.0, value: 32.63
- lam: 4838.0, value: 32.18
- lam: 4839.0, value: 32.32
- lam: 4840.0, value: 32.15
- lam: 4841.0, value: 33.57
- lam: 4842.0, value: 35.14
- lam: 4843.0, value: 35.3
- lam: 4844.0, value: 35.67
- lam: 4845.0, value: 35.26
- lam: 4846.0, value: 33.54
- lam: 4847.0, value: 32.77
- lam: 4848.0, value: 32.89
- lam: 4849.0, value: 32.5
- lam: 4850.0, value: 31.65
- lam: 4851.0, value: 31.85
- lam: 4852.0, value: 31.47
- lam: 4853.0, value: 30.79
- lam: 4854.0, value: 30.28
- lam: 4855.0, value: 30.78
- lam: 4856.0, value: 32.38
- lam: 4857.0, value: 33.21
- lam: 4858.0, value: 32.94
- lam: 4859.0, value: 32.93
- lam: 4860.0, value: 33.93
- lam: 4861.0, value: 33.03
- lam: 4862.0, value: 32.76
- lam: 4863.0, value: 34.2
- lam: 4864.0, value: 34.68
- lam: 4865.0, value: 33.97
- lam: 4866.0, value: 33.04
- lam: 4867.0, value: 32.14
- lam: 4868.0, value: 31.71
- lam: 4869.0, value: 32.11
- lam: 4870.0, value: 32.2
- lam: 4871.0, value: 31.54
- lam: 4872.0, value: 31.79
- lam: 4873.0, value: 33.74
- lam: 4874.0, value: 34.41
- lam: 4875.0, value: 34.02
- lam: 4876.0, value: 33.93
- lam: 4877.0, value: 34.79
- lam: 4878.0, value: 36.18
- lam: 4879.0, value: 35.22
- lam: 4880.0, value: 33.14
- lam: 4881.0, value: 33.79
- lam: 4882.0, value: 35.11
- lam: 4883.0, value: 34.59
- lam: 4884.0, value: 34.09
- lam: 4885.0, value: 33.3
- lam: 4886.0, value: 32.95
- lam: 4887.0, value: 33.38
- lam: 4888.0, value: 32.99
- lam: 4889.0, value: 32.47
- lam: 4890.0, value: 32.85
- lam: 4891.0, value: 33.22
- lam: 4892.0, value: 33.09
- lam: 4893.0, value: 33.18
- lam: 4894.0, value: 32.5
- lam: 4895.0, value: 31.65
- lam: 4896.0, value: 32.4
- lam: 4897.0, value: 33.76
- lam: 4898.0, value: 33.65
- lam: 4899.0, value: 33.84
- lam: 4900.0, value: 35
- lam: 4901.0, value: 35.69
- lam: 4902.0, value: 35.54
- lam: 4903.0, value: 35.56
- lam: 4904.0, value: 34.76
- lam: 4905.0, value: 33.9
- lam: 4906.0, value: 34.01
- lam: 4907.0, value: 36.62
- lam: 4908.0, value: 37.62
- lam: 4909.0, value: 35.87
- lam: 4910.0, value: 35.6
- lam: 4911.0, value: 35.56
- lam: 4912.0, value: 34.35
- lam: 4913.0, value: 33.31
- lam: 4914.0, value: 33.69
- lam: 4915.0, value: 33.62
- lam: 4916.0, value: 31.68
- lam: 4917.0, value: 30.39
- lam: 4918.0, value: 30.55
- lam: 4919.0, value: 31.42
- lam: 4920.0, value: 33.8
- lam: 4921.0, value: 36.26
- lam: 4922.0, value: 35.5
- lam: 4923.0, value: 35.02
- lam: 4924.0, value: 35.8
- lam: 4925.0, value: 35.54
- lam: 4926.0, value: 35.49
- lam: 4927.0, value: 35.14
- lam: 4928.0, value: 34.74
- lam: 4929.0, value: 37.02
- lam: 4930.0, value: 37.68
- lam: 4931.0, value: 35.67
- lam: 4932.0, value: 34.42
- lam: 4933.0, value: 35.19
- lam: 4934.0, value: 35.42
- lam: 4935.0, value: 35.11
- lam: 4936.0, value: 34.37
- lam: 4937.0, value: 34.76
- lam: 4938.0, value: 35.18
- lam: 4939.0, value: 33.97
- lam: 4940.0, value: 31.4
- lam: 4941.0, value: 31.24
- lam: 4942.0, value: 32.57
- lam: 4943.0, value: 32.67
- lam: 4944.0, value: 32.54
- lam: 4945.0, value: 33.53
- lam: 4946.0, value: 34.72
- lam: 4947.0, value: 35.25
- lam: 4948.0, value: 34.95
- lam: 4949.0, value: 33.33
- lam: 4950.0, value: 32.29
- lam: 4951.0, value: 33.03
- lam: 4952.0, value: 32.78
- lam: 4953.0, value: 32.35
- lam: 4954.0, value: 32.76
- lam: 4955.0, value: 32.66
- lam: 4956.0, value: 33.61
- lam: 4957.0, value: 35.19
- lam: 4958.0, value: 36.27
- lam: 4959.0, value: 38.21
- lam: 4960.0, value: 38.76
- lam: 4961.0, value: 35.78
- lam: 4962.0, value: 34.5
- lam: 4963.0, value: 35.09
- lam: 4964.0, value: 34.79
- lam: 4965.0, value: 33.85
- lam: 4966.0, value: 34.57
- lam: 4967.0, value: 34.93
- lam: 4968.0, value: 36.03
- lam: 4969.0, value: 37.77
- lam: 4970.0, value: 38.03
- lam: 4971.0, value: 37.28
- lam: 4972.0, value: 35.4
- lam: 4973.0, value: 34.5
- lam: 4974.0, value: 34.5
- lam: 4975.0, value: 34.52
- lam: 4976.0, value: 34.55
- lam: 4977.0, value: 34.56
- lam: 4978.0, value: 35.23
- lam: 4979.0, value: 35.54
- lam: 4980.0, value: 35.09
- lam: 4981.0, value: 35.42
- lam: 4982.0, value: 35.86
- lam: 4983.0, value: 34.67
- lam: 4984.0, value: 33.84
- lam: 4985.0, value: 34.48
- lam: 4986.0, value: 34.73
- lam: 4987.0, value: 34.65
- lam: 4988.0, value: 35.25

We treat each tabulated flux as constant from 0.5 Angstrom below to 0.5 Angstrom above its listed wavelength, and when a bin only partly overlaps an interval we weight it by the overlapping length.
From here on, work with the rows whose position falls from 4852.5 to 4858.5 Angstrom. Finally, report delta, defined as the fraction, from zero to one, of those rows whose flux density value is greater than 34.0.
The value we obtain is 0.0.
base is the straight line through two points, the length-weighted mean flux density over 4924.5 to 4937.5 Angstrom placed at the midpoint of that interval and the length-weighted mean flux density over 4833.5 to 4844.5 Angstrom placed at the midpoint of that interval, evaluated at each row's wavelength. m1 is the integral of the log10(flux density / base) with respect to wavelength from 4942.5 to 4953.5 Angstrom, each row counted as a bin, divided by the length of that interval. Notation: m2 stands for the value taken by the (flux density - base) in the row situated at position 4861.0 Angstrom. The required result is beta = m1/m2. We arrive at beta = 0.03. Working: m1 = -0.03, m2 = -1.1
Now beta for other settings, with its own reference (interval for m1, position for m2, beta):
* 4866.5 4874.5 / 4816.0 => 0.33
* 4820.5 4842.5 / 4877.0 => -0.06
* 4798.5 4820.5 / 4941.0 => 0.00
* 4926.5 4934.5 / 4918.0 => 0.00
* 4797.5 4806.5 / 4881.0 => -0.06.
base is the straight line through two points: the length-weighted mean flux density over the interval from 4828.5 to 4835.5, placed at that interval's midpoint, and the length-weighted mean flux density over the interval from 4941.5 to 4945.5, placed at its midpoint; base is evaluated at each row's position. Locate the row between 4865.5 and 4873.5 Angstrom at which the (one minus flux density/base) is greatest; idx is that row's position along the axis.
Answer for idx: 4871.0 Angstrom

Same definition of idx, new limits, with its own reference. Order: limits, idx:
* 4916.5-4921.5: 4917.0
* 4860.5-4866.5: 4862.0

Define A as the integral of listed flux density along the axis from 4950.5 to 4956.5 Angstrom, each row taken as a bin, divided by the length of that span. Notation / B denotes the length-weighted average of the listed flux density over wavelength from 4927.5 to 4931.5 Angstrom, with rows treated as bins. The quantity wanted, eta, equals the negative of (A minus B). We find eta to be 3.4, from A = 33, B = 36.3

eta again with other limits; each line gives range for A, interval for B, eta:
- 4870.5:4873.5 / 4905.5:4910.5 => 3.6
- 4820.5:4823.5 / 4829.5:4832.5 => -0.7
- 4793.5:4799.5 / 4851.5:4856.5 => -5.0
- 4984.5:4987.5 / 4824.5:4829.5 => -4.9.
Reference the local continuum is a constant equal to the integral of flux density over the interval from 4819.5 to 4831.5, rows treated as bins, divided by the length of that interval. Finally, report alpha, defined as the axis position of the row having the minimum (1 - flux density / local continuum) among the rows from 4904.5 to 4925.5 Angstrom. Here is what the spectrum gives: 4908.0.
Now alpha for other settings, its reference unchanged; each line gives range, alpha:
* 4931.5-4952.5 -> 4934.0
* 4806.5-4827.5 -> 4815.0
